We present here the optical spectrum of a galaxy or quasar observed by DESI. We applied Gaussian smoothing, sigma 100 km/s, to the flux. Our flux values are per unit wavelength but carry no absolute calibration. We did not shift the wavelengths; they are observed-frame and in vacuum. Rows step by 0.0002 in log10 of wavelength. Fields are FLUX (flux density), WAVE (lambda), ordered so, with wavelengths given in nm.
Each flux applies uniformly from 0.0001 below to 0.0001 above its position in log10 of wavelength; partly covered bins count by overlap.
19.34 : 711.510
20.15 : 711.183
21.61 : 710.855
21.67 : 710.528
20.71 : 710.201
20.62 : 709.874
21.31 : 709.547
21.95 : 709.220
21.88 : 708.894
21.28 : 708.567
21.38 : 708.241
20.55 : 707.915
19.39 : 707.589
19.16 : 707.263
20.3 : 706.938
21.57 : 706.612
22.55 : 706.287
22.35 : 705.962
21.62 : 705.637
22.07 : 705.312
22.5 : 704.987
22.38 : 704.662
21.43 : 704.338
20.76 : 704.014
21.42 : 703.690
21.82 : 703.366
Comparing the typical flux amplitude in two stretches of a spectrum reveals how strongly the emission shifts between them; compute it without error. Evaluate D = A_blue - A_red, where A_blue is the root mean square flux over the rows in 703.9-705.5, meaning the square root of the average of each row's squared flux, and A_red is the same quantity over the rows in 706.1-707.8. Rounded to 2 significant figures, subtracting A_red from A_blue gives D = 1.2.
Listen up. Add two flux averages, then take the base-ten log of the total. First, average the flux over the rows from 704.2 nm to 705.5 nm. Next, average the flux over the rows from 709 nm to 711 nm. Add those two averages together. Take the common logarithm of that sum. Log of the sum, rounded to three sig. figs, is 1.64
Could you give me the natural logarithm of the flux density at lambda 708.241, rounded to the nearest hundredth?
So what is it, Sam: 3.06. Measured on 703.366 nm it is 3.08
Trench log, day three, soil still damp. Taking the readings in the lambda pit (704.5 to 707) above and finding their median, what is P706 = 22.2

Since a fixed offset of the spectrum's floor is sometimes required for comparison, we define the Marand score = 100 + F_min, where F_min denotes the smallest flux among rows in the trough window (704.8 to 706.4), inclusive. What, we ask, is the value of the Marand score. 122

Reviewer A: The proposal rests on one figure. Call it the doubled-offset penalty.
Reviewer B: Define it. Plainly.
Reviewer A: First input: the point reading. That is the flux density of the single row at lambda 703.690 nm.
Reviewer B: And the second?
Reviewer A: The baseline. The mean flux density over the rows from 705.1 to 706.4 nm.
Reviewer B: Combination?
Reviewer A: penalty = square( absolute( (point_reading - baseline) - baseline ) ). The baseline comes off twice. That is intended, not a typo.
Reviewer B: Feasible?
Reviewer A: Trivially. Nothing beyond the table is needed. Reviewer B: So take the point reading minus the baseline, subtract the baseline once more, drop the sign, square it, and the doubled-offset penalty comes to 523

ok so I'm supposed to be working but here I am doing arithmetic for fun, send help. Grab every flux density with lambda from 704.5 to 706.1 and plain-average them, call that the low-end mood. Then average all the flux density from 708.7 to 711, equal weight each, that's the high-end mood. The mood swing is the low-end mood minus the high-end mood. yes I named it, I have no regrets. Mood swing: 0.8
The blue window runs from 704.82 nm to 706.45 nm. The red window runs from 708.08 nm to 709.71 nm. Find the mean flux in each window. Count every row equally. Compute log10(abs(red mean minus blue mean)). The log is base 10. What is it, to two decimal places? -0.18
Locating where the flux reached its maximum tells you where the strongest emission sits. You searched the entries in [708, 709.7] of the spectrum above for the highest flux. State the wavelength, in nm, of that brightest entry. 709.220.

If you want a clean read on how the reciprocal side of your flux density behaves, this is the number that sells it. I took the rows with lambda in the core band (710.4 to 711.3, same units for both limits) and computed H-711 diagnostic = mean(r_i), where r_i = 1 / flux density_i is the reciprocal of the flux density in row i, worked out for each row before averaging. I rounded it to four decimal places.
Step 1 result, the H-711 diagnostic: 0.0473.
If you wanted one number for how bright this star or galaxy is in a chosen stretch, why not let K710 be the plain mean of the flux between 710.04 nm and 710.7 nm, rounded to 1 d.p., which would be 21.2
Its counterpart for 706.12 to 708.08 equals 20.6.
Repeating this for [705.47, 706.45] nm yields 22.2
